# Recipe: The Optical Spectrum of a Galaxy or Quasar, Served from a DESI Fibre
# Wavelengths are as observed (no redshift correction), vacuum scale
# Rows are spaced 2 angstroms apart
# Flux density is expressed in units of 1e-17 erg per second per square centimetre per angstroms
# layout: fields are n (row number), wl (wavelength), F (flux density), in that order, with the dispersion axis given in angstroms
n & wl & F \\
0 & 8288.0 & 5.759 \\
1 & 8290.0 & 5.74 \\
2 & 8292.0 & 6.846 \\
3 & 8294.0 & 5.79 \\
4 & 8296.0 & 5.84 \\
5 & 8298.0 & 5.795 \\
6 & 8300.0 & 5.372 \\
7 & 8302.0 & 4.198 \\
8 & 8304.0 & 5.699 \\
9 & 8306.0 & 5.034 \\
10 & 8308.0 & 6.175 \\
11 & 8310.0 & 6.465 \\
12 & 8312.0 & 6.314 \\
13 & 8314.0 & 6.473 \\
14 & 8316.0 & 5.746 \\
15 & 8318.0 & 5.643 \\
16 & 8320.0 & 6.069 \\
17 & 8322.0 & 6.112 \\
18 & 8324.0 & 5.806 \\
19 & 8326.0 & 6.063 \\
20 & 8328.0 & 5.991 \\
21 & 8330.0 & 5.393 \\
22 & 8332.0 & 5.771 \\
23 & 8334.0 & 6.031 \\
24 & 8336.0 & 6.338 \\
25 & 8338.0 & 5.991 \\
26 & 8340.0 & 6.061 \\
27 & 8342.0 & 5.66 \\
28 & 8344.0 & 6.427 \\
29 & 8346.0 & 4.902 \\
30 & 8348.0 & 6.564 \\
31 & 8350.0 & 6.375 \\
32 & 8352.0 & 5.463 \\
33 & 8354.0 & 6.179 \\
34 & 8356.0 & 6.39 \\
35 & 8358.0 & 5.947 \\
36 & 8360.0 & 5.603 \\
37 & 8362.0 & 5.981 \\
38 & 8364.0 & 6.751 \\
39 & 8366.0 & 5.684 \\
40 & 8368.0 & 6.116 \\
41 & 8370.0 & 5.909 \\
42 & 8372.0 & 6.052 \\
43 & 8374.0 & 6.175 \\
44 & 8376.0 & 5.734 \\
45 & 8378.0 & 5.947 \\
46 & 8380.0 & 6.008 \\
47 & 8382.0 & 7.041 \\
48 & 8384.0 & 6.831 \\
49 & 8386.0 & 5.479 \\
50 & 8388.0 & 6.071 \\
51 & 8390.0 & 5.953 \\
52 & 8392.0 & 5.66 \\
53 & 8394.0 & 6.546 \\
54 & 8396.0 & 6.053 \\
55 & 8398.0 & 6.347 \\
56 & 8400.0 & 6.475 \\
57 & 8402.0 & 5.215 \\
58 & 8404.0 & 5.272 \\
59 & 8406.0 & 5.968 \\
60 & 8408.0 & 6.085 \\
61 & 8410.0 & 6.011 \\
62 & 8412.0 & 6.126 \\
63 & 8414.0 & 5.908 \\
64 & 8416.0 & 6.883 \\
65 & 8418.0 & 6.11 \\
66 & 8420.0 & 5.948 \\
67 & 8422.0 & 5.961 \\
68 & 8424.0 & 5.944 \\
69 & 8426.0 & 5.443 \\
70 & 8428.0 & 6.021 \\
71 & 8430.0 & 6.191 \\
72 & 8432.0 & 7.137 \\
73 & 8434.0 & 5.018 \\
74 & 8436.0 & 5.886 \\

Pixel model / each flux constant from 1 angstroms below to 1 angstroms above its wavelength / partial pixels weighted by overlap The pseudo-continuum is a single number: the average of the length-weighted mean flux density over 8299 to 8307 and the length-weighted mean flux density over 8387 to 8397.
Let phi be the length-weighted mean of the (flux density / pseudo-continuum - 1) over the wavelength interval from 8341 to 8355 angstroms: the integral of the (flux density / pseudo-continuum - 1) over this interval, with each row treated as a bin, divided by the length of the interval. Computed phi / 0.067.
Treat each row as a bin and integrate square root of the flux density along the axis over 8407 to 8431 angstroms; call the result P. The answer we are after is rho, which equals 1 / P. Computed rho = 0.017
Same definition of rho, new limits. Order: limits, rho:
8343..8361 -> 0.023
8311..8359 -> 0.009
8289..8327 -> 0.011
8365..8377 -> 0.034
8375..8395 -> 0.020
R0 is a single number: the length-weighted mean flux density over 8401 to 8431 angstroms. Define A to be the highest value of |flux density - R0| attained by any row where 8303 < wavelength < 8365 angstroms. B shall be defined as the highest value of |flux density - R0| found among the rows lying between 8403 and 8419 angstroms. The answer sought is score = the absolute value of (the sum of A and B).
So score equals 2.0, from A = 1.04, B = 0.94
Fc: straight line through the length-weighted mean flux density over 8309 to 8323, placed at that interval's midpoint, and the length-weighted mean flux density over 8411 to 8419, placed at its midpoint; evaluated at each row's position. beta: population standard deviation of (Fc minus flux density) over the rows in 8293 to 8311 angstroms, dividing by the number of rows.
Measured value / 0.63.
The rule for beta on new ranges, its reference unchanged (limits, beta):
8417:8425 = 0.07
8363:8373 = 0.36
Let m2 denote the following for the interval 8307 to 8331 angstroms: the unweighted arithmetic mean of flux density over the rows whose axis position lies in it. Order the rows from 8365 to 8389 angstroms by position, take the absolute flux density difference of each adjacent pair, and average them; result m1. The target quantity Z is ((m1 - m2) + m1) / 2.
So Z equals -2.57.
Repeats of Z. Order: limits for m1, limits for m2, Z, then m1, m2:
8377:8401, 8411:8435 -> -2.53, 0.50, 6.06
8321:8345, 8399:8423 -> -2.66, 0.34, 6.00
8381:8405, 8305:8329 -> -2.48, 0.52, 5.99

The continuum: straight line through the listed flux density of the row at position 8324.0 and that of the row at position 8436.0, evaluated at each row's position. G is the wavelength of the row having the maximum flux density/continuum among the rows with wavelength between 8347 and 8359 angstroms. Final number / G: 8348.0 angstroms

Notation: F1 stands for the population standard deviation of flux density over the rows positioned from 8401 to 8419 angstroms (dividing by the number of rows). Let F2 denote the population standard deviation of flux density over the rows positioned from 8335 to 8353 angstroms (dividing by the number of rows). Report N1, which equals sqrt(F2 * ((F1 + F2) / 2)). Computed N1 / 0.50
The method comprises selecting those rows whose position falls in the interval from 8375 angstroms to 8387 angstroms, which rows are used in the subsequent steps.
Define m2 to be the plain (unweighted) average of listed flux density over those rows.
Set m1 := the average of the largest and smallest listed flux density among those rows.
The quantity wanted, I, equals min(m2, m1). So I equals 6.17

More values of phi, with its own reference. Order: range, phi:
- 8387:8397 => 0.088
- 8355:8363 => 0.074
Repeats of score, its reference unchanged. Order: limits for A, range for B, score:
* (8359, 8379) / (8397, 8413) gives 1.5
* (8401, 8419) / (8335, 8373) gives 2.0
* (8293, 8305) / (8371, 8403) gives 2.8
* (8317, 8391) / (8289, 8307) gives 2.8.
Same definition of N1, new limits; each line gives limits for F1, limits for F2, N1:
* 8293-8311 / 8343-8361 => 0.55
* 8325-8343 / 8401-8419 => 0.41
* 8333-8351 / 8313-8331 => 0.34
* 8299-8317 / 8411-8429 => 0.43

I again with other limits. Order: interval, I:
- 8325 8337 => 5.87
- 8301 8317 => 5.34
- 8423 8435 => 5.96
